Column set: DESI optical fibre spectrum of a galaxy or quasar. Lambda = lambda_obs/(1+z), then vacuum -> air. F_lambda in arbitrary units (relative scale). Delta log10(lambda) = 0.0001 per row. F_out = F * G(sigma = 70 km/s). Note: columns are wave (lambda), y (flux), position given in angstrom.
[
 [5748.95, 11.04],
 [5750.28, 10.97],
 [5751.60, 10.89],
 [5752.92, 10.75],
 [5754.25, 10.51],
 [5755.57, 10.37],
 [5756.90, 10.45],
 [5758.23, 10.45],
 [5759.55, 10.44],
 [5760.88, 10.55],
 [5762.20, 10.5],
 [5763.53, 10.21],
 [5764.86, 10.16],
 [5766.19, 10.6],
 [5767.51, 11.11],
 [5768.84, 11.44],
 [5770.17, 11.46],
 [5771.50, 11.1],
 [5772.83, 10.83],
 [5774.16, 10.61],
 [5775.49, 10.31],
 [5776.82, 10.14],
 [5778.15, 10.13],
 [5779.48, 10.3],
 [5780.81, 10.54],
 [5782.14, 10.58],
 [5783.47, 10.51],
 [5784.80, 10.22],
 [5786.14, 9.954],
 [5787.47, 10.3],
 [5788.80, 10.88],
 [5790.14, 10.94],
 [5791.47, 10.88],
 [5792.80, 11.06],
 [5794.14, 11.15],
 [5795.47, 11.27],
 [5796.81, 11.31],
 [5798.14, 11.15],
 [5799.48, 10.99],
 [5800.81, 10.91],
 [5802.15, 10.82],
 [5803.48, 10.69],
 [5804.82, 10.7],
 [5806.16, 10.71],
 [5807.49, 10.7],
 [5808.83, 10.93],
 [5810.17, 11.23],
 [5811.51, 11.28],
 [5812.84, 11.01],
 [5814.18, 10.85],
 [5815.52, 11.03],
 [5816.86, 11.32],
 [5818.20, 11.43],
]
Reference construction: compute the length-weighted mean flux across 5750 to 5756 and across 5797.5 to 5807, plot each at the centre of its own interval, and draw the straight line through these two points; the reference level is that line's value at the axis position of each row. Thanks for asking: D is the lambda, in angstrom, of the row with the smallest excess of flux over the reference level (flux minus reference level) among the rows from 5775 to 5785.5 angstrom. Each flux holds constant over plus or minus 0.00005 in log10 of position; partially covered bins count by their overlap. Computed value 5778.15 angstrom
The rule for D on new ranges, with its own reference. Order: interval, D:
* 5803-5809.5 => 5807.49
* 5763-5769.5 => 5764.86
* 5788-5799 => 5791.47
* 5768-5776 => 5775.49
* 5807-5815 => 5807.49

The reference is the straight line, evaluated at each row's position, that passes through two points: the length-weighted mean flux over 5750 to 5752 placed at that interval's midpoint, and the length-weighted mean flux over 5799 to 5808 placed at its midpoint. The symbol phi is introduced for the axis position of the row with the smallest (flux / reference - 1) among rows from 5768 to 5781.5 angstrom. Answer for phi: 5778.15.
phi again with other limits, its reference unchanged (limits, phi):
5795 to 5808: 5803.48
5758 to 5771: 5764.86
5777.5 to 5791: 5786.14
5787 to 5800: 5787.47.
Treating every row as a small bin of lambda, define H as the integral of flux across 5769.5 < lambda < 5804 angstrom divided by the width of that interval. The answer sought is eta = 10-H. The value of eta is -0.7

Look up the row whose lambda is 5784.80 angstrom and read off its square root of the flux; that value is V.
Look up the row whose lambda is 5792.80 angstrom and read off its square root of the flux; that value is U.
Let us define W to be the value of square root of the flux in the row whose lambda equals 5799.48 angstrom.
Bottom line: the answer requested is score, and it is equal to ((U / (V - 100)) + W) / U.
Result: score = 0.99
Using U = 3.33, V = 3.20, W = 3.32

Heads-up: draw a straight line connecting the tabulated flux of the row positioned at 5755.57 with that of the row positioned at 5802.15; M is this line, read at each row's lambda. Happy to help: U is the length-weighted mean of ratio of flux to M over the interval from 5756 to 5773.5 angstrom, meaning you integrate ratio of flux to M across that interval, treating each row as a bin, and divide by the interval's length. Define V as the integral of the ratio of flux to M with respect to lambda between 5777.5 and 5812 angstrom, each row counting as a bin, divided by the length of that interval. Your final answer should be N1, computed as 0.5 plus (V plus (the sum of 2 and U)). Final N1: 4.53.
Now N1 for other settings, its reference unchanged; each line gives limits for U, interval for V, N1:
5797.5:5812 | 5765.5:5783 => 4.52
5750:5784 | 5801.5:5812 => 4.51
